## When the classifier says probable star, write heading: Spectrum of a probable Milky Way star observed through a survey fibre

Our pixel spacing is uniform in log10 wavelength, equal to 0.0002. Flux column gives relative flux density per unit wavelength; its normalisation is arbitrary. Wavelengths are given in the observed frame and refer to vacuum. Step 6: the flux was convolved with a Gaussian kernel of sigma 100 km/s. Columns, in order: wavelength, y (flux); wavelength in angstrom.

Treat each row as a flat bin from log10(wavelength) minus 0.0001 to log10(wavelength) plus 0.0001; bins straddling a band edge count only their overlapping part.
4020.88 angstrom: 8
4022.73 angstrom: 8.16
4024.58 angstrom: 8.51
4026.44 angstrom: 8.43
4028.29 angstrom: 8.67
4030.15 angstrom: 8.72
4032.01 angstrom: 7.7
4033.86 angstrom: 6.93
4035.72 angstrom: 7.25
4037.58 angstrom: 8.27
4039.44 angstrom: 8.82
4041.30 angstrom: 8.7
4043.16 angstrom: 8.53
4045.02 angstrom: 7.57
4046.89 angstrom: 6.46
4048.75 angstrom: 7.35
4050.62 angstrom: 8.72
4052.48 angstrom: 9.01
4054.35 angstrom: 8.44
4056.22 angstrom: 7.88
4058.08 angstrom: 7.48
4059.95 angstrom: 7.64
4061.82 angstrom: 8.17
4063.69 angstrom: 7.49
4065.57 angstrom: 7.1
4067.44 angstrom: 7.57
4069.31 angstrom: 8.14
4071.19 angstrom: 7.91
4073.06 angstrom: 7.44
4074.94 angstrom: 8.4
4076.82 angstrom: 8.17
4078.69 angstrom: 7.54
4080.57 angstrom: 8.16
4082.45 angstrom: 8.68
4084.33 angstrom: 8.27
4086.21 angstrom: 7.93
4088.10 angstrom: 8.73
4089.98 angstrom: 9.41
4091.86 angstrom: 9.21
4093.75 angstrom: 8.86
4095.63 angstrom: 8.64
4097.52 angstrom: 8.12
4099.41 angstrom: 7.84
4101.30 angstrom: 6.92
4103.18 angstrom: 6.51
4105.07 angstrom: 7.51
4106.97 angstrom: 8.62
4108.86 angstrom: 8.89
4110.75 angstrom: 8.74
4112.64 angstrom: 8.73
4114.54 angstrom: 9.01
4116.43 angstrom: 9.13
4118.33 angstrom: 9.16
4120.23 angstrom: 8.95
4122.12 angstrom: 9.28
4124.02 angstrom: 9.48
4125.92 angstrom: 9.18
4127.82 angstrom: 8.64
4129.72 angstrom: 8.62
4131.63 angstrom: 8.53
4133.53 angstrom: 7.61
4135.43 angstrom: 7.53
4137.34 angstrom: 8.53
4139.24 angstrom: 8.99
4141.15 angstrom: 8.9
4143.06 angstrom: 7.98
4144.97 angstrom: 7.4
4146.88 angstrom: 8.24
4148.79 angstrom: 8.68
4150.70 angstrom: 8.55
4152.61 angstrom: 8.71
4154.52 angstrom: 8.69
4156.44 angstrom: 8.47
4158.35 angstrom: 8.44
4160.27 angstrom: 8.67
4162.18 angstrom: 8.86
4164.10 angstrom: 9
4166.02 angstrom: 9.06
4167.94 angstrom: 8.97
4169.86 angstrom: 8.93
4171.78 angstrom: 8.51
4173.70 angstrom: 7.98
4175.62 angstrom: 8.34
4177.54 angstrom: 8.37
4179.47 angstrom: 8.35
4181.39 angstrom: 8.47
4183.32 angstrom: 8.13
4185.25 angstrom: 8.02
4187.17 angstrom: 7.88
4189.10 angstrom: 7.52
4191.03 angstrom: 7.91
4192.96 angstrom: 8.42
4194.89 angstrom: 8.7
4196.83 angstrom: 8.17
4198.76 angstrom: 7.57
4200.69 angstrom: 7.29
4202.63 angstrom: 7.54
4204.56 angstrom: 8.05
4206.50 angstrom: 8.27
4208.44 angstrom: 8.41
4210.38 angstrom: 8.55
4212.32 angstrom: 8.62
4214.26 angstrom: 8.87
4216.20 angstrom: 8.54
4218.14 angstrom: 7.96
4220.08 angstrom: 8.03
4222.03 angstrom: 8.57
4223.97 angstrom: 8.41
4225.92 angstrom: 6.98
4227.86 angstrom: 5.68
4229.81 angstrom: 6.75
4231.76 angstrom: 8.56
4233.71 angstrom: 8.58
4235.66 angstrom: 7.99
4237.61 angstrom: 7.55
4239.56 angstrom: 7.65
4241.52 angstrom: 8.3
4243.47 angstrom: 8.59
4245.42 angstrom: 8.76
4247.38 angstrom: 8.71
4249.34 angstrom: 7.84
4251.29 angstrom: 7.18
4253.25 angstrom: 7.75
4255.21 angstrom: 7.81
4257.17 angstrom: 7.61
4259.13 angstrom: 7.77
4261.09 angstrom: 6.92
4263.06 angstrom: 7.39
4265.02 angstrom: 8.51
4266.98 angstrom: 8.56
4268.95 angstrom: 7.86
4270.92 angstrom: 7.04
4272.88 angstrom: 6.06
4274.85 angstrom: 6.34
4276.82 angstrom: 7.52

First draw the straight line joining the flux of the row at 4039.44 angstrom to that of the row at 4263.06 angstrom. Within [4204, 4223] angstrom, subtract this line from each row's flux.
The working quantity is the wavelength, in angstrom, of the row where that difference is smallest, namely 4218.14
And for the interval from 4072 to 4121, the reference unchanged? 4103.18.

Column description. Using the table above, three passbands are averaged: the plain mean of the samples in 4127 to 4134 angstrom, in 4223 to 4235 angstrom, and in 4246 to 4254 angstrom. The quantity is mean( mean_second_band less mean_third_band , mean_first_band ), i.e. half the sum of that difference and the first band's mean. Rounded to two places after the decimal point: 3.99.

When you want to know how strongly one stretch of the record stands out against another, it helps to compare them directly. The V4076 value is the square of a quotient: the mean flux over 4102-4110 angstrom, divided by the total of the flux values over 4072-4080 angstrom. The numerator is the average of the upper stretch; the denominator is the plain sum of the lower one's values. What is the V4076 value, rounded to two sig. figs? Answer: 0.062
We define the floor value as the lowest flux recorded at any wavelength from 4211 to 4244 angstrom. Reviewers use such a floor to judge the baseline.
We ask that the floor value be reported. 5.68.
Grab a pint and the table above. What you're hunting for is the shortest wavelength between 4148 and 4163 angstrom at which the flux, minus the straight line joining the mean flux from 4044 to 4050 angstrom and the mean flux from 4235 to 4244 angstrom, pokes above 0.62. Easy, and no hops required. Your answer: 4148.79 angstrom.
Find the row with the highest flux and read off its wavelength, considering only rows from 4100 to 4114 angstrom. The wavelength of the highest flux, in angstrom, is 4108.86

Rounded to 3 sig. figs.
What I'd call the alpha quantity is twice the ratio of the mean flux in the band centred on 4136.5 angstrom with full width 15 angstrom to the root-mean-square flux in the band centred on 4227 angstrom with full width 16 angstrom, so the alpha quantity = 2.15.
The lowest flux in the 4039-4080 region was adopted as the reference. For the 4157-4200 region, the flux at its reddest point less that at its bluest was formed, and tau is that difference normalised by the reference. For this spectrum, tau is -0.13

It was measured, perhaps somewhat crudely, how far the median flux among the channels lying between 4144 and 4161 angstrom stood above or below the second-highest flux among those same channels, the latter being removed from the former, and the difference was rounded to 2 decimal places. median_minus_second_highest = -0.14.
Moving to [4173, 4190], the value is -0.24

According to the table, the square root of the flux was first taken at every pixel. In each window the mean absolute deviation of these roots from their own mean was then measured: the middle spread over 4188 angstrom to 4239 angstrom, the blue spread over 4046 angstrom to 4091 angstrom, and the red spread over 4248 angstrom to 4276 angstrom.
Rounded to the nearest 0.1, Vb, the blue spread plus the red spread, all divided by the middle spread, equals 2.0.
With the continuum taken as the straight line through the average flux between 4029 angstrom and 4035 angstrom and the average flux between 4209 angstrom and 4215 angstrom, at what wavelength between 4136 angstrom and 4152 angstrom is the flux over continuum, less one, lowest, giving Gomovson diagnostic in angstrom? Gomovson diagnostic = 4144.97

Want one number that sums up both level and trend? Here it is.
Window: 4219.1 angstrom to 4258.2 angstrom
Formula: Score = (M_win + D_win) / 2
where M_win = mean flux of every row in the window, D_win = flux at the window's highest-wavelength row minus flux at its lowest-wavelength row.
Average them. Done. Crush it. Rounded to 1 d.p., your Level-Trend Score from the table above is 3.7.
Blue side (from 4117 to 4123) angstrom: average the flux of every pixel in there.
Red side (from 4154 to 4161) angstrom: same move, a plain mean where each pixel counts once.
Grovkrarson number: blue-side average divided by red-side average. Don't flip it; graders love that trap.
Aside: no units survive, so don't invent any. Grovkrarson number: 1.07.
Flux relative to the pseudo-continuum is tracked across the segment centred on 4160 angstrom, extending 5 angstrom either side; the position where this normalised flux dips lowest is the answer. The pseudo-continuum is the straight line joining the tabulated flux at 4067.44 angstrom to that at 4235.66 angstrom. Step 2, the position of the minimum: 4158.35 angstrom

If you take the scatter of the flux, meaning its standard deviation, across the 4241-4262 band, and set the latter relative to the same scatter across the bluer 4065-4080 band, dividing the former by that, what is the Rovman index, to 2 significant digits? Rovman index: 1.4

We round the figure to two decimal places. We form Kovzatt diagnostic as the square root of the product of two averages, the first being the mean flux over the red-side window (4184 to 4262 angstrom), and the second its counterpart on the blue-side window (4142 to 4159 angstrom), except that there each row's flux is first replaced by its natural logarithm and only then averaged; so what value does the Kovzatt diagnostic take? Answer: 4.11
